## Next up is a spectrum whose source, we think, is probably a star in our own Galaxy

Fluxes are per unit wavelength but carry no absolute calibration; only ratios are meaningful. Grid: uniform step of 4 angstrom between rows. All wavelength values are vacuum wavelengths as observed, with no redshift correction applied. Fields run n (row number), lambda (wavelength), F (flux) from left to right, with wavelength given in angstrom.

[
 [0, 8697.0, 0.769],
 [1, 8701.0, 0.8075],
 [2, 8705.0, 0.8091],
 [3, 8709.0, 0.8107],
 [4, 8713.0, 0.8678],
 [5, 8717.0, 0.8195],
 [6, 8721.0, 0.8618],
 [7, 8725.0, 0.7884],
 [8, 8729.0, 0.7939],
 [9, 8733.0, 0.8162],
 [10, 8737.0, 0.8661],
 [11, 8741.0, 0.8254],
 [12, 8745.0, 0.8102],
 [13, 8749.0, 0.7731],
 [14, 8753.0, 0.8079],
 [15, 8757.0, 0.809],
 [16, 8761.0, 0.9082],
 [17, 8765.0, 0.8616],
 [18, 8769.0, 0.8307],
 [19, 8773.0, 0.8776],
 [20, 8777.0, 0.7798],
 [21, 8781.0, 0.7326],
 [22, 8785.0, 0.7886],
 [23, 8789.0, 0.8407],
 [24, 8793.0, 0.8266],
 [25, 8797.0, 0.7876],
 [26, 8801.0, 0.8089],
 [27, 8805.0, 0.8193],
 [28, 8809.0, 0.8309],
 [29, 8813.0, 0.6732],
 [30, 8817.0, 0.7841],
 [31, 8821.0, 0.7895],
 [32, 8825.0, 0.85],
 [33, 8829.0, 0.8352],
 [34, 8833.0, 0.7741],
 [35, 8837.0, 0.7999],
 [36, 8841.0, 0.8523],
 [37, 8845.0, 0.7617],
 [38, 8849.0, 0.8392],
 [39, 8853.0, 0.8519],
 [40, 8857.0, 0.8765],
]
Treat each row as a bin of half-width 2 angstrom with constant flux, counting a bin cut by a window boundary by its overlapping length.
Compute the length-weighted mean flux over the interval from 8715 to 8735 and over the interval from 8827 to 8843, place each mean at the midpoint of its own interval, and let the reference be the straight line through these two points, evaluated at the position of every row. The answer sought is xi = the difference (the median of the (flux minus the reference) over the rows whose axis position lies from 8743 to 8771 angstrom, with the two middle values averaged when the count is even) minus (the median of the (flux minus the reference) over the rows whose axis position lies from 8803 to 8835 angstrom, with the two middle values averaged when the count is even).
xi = 0.005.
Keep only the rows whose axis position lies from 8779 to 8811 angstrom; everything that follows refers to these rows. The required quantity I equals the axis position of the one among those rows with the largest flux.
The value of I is 8789.0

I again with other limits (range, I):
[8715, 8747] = 8737.0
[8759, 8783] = 8761.0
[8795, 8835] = 8825.0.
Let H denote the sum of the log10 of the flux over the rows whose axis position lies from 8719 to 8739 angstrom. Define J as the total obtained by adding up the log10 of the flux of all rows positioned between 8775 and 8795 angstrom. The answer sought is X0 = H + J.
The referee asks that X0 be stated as -0.92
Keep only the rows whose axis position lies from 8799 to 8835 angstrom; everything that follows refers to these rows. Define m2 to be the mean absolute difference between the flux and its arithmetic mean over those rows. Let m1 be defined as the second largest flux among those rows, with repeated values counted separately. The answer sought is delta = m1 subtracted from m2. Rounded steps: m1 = 0.8352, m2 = 0.036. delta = -0.799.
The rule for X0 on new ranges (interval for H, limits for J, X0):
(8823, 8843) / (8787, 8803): -0.78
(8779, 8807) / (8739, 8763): -1.19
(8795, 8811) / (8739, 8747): -0.54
